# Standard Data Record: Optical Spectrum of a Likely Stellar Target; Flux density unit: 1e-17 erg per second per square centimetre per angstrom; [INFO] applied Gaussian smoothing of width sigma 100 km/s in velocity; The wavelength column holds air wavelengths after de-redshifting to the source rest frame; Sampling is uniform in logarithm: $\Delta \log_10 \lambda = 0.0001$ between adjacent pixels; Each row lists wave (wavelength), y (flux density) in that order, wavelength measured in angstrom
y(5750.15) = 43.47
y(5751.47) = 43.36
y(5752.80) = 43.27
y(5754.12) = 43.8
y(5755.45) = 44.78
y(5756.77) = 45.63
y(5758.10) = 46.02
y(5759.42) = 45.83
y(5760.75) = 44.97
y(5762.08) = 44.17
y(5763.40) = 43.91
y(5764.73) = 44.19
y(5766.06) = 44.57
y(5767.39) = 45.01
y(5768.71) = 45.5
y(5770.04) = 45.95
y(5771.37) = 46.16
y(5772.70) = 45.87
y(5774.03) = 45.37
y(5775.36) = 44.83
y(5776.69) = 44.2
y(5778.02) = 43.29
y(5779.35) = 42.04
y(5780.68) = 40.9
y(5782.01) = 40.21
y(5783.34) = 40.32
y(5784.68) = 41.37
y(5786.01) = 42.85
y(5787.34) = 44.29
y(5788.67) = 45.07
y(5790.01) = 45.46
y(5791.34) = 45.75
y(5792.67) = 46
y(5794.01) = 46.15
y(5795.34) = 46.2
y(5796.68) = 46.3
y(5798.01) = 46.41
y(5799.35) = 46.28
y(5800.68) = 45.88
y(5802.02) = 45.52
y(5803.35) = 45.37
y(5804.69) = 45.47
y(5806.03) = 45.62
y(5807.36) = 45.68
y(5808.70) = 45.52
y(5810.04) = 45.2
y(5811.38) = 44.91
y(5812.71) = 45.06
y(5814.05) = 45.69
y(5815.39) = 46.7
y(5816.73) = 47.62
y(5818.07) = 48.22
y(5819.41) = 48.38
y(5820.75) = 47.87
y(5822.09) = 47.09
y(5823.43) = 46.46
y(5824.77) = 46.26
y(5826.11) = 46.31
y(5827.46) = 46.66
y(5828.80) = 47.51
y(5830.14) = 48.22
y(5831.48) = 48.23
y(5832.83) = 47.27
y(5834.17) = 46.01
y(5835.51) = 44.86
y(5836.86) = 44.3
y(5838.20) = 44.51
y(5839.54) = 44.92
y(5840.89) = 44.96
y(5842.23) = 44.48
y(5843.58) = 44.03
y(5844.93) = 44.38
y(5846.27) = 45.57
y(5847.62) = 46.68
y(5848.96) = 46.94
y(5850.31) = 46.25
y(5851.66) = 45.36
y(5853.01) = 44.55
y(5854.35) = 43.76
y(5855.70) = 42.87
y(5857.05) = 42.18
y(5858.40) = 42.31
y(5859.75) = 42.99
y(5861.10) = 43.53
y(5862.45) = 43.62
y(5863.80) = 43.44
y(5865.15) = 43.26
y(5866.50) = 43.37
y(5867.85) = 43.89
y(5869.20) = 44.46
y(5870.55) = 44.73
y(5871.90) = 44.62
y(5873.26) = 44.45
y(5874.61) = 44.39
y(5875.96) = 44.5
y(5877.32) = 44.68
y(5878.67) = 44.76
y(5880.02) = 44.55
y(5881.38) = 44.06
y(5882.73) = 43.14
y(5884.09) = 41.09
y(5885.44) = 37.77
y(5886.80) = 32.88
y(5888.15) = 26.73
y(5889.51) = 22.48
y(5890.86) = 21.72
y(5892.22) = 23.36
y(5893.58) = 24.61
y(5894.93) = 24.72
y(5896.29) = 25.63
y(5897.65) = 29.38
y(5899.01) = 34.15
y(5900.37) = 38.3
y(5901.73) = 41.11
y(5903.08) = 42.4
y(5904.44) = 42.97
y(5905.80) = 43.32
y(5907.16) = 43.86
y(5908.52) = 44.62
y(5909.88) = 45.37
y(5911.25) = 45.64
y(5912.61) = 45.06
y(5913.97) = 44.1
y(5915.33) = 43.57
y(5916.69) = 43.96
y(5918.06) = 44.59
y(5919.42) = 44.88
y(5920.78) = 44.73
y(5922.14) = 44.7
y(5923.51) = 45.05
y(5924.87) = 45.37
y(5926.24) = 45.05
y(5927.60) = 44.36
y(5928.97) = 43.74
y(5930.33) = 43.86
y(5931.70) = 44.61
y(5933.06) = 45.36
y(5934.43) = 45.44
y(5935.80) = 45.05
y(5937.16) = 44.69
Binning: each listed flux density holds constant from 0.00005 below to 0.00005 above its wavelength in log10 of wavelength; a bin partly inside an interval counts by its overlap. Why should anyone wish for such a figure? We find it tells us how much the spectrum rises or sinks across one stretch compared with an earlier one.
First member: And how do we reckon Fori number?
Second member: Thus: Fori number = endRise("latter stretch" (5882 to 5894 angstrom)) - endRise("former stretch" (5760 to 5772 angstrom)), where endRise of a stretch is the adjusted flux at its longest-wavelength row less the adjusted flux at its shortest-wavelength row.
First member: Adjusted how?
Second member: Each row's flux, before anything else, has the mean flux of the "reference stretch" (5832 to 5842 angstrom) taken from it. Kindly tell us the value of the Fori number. -20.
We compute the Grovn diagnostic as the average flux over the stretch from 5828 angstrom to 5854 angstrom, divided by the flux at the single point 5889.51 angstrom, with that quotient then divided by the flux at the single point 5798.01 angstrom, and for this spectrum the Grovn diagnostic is 0.0438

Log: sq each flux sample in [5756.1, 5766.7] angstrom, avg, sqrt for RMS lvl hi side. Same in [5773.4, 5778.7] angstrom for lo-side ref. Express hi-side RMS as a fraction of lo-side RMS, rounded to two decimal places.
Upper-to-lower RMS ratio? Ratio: 1.01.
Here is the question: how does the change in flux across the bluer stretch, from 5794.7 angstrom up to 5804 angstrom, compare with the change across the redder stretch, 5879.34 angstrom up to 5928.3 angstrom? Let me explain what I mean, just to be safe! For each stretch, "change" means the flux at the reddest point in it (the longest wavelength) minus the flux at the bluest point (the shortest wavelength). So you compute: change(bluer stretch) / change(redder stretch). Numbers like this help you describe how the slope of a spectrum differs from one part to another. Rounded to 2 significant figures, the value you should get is 4.4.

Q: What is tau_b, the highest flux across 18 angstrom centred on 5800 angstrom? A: 46.41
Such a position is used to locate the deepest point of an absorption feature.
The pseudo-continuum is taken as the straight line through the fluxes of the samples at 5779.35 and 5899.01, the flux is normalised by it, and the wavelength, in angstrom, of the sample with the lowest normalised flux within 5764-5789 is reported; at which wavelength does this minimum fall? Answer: 5782.01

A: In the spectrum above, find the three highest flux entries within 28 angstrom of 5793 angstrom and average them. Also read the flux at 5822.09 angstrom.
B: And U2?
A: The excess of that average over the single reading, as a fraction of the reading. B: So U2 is 0.023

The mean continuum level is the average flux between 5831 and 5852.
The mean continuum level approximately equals 45.5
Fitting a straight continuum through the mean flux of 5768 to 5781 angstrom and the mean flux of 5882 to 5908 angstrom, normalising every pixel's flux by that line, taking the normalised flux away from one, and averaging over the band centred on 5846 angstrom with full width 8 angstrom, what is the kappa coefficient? -0.19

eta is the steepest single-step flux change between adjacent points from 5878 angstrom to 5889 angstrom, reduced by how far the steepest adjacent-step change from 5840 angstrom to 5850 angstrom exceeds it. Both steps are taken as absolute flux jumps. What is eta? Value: 11.1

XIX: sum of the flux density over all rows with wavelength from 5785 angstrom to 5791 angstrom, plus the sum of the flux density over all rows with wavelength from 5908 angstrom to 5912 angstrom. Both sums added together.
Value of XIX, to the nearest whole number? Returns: 313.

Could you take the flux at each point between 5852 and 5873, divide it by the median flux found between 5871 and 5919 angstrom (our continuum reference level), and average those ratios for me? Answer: 1.01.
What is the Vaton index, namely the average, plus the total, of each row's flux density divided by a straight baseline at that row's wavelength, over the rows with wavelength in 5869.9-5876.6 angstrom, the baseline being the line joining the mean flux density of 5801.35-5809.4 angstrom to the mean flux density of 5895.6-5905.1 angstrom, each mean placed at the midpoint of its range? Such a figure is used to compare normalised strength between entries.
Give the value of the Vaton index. 6.9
